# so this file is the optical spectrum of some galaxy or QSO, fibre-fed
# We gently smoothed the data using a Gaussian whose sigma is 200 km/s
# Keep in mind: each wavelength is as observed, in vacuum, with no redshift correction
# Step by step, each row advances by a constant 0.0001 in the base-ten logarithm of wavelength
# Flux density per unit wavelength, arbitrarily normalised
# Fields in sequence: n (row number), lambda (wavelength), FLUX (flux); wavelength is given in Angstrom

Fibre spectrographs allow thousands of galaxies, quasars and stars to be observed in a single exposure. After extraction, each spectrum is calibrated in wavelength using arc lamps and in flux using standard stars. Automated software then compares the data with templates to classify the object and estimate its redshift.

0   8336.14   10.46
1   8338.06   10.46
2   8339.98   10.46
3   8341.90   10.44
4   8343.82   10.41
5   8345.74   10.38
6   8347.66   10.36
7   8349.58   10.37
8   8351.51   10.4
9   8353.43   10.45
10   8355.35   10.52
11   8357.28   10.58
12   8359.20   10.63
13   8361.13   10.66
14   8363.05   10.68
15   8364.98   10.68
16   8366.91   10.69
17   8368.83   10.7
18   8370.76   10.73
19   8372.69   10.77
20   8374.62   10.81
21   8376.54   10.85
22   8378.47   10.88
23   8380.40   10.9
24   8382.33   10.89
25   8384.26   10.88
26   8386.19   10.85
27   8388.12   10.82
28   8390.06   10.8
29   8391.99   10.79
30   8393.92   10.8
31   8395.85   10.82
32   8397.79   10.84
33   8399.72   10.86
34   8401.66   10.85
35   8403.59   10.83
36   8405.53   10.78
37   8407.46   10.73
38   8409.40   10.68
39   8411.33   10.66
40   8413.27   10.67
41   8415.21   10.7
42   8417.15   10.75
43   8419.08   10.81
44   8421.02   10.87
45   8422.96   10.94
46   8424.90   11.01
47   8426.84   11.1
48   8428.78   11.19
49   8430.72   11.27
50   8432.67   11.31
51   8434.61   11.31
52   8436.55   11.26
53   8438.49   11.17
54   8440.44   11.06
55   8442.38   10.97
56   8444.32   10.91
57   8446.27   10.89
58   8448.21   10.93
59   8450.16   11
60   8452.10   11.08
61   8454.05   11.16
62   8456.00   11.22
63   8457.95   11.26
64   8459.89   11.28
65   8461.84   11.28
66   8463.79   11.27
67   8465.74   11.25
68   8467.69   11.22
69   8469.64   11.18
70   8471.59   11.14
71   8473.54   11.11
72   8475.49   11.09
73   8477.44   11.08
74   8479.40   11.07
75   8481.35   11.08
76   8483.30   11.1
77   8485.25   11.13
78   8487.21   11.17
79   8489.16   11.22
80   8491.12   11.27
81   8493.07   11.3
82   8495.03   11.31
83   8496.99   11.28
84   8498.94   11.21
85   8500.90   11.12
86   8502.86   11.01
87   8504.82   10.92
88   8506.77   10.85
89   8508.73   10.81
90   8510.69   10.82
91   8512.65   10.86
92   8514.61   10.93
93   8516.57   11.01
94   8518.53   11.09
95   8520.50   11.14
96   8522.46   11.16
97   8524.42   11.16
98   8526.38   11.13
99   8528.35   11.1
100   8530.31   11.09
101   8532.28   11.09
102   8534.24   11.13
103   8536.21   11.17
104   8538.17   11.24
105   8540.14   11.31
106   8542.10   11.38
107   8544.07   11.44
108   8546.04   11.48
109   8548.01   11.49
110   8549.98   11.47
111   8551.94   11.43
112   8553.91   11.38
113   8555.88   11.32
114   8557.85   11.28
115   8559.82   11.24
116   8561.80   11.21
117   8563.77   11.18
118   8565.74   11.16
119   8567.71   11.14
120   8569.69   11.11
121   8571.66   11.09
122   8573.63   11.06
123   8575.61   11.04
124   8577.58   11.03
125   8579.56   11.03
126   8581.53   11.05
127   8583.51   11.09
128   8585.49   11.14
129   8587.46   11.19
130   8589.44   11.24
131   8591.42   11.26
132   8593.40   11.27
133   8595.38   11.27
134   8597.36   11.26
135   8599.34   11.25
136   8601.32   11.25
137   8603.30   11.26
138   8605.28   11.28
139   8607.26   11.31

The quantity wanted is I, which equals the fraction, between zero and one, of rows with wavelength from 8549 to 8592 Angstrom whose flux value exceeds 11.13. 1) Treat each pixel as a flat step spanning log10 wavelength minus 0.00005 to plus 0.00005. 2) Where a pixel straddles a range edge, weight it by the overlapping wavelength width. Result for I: 0.64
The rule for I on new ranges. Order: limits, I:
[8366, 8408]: 0.00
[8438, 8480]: 0.50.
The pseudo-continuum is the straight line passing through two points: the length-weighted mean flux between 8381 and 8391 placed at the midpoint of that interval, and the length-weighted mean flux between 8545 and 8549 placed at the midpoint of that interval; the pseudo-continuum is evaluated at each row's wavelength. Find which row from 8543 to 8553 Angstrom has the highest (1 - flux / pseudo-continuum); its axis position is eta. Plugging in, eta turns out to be 8551.94 Angstrom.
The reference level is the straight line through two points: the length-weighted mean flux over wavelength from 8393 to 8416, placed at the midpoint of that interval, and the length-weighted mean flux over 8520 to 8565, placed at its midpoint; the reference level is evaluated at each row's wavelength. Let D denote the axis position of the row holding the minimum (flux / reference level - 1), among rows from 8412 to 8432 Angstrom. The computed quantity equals 8413.27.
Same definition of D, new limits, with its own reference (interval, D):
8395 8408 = 8407.46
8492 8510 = 8508.73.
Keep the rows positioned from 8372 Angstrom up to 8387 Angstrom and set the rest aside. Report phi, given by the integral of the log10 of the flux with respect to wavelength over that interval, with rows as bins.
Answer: 16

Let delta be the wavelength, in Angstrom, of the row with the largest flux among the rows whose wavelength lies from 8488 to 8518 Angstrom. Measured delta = 8495.03 Angstrom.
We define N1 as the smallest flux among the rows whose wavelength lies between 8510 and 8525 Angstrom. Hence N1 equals 10.82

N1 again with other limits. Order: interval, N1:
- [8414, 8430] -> 10.7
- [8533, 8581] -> 11.03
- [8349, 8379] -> 10.37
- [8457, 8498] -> 11.07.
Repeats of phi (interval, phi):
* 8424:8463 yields 41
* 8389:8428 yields 40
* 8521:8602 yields 85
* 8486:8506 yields 21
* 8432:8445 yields 14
